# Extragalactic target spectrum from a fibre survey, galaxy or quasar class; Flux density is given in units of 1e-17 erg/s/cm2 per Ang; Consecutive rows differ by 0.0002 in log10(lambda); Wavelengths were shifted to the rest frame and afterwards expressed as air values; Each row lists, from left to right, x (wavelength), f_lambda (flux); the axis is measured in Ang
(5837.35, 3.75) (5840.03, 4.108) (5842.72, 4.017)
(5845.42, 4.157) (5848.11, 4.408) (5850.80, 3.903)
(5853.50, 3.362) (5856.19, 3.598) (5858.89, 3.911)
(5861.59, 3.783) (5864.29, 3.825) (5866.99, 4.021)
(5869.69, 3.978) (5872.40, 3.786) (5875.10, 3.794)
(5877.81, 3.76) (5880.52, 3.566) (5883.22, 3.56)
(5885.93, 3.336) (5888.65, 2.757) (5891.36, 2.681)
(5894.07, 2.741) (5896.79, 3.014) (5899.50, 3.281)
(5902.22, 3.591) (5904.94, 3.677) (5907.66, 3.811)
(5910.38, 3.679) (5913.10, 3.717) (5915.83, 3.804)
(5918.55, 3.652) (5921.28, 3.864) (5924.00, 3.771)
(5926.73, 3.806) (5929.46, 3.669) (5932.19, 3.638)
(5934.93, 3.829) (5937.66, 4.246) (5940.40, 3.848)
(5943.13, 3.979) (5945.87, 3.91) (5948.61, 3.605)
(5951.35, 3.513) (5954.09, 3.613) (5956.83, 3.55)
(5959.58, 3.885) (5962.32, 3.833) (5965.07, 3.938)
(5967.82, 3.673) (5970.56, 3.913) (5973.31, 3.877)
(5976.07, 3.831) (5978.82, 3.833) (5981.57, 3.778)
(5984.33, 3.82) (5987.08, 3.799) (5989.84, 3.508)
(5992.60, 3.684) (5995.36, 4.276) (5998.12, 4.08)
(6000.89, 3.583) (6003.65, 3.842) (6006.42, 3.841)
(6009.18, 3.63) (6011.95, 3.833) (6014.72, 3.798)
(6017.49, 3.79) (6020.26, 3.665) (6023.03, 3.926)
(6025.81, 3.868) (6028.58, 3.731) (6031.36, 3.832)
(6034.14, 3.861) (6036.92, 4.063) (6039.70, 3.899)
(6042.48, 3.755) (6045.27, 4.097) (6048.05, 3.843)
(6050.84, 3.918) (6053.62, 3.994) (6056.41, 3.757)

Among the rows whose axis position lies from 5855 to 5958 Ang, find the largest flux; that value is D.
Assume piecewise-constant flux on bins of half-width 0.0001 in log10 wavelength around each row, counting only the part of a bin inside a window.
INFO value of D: 4.246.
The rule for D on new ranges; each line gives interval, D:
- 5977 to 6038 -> 4.276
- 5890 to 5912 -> 3.811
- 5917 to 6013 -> 4.276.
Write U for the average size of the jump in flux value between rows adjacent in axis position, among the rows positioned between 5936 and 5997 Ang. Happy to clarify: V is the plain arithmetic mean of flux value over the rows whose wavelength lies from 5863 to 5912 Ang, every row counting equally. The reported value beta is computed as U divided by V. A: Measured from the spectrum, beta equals 0.047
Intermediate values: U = 0.163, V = 3.5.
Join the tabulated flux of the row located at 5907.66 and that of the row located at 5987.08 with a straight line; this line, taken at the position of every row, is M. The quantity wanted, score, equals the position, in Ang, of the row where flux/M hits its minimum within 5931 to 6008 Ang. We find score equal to 5951.35 Ang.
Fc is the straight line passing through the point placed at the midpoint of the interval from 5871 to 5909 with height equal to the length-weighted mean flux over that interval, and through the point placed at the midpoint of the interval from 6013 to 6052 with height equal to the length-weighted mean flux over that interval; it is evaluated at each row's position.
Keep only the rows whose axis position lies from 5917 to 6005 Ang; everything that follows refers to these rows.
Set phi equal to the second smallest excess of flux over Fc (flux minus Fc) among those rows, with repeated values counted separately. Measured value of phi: -0.17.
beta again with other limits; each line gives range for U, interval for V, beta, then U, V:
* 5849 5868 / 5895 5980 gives 0.065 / 0.243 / 3.7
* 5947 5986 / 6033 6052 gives 0.028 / 0.110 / 3.9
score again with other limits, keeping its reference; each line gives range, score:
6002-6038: 6009.18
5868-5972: 5891.36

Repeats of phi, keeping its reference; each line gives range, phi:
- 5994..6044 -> -0.15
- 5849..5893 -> -0.62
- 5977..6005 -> -0.17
